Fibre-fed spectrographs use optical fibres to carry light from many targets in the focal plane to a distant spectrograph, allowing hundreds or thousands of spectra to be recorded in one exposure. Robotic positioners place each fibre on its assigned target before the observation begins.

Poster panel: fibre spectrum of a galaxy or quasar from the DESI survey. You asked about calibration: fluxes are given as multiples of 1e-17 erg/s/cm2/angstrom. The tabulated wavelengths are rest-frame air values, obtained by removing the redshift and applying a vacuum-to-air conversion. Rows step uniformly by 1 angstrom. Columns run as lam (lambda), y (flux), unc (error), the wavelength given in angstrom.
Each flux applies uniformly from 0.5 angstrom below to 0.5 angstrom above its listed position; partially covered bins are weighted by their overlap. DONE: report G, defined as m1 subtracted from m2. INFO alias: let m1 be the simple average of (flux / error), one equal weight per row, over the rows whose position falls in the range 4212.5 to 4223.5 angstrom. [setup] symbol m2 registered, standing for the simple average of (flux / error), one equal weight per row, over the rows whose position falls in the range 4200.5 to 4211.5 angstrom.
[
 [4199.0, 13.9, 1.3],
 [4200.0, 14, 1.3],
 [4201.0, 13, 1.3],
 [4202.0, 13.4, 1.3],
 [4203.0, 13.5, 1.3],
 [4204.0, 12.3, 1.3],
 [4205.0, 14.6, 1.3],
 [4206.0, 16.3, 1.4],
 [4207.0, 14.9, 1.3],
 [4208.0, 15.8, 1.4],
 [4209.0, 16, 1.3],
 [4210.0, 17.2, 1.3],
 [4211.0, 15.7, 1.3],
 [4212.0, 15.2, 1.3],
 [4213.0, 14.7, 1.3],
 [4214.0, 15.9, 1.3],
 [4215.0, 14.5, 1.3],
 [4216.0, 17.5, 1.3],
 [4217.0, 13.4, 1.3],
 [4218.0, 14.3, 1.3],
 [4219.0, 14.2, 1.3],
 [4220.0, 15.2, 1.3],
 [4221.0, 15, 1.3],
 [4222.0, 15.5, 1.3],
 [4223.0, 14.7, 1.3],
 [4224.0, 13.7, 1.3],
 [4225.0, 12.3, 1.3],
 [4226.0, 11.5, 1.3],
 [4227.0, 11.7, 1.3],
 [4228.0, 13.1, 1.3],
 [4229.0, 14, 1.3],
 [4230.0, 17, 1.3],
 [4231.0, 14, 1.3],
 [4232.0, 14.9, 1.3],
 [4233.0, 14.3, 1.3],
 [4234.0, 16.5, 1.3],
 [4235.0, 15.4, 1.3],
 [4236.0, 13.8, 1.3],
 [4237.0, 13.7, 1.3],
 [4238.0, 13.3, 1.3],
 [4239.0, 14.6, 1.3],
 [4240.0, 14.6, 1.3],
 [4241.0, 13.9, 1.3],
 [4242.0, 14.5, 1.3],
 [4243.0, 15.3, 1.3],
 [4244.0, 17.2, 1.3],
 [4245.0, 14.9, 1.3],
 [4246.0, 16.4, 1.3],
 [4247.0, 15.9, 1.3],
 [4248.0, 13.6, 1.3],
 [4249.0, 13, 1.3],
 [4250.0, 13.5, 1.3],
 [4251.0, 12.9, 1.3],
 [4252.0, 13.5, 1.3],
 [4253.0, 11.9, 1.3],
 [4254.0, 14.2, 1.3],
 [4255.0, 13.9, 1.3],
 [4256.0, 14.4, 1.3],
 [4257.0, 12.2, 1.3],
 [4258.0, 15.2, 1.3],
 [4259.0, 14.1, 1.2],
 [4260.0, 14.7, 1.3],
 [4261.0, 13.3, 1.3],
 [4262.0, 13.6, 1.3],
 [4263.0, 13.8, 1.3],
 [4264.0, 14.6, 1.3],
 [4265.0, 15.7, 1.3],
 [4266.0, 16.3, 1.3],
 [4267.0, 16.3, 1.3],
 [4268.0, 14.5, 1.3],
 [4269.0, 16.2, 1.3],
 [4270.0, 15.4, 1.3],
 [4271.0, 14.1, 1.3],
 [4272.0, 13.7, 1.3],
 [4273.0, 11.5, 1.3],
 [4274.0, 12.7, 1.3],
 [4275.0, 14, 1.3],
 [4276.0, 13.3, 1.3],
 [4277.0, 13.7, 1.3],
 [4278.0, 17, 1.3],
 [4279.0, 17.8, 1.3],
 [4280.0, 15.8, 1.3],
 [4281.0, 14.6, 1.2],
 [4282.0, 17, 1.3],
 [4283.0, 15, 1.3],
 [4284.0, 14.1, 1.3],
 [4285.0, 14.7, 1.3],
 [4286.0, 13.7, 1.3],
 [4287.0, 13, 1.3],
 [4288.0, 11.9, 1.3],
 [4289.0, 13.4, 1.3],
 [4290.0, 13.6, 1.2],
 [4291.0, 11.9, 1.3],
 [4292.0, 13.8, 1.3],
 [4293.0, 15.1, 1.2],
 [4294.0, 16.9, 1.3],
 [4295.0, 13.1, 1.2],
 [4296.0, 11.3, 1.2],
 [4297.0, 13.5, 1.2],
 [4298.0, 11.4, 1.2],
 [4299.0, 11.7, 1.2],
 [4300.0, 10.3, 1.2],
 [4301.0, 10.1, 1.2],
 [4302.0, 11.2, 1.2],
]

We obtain -0.3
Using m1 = 11.5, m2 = 11.2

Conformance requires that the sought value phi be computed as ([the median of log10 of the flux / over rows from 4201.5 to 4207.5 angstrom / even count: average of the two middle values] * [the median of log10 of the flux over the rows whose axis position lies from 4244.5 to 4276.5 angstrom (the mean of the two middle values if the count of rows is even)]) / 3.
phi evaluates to 0.439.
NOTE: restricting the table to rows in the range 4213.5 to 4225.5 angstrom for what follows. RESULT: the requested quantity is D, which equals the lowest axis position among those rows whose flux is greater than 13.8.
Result 4214.0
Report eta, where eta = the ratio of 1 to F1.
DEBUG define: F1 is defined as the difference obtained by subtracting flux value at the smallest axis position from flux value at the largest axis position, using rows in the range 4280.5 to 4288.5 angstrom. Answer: -0.4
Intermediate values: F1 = -3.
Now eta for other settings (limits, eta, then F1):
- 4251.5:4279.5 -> 0.2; 4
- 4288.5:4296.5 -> -0.5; -2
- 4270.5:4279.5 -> 0.3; 4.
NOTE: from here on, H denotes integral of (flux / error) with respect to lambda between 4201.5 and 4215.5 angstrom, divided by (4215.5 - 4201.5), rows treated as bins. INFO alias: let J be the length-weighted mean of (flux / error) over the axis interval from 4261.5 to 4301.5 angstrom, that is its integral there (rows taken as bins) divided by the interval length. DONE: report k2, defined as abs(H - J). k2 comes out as 0.4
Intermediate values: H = 11.4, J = 11.0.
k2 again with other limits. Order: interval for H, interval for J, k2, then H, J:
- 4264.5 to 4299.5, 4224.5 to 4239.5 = 0.4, 11.1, 10.8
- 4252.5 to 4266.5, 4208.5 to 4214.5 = 1.2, 10.9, 12.1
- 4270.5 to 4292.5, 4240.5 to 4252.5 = 0.3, 10.9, 11.2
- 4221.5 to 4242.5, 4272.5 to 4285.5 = 0.5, 10.9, 11.4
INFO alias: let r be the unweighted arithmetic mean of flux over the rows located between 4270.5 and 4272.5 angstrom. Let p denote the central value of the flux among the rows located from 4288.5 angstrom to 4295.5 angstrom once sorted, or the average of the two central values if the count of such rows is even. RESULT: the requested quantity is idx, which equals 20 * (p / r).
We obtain 20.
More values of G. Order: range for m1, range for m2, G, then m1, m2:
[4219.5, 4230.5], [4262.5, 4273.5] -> 0.6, 10.7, 11.3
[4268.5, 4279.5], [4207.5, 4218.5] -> 0.7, 11.1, 11.8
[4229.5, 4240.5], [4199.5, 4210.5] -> -0.2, 11.3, 11.1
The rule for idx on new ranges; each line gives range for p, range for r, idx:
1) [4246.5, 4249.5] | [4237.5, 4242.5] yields 19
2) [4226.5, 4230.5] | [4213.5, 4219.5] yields 18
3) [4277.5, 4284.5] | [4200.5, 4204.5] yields 24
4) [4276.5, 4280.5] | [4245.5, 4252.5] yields 23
